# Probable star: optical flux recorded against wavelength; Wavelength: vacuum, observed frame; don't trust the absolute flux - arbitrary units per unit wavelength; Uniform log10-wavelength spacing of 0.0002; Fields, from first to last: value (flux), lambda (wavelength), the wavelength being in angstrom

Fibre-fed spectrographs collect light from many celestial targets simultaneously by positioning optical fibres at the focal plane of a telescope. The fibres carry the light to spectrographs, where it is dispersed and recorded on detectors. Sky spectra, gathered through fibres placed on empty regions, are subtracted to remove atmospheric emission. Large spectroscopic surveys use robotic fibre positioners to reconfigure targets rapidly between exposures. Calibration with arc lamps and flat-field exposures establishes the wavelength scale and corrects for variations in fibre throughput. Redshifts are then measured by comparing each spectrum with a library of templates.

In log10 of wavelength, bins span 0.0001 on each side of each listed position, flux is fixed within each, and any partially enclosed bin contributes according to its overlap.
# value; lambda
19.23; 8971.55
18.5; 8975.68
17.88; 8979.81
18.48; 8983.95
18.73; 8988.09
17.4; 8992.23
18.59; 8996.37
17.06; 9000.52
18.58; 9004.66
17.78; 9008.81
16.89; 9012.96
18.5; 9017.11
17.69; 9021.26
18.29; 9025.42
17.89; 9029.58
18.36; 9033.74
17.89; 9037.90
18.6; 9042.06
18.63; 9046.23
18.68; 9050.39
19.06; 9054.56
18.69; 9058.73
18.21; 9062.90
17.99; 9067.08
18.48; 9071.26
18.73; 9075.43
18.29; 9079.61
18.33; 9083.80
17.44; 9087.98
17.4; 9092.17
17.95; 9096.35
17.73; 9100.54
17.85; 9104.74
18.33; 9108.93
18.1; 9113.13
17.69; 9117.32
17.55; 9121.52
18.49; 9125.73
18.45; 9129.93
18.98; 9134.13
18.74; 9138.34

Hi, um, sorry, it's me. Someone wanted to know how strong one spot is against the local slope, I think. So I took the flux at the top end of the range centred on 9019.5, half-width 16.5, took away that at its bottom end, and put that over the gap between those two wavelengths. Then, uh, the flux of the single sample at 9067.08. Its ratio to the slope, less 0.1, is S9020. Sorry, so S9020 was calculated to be -2378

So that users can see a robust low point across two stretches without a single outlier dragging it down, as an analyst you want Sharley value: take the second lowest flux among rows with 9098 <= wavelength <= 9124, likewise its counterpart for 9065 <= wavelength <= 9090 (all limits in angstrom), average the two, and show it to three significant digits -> 17.8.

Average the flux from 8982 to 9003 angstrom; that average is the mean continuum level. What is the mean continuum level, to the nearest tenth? 18.1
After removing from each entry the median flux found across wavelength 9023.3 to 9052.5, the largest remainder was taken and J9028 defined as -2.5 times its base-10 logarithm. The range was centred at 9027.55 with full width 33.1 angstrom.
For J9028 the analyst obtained 1.5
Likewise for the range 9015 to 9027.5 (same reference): 2.1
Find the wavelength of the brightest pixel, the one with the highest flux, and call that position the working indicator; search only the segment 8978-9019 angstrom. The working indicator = 8988.09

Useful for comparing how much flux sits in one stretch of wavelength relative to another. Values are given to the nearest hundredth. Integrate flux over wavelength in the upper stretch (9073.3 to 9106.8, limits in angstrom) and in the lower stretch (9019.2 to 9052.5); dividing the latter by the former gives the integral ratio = 1.01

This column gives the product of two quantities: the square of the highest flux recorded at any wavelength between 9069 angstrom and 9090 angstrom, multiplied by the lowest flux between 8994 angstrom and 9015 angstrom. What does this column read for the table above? 5925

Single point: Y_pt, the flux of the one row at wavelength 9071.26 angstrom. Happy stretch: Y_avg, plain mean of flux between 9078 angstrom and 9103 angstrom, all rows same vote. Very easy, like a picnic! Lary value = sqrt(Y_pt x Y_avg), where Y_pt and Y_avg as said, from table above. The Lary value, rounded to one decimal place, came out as 18.2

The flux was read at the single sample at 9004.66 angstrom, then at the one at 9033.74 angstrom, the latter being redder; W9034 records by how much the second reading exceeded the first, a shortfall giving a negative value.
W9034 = -0.22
